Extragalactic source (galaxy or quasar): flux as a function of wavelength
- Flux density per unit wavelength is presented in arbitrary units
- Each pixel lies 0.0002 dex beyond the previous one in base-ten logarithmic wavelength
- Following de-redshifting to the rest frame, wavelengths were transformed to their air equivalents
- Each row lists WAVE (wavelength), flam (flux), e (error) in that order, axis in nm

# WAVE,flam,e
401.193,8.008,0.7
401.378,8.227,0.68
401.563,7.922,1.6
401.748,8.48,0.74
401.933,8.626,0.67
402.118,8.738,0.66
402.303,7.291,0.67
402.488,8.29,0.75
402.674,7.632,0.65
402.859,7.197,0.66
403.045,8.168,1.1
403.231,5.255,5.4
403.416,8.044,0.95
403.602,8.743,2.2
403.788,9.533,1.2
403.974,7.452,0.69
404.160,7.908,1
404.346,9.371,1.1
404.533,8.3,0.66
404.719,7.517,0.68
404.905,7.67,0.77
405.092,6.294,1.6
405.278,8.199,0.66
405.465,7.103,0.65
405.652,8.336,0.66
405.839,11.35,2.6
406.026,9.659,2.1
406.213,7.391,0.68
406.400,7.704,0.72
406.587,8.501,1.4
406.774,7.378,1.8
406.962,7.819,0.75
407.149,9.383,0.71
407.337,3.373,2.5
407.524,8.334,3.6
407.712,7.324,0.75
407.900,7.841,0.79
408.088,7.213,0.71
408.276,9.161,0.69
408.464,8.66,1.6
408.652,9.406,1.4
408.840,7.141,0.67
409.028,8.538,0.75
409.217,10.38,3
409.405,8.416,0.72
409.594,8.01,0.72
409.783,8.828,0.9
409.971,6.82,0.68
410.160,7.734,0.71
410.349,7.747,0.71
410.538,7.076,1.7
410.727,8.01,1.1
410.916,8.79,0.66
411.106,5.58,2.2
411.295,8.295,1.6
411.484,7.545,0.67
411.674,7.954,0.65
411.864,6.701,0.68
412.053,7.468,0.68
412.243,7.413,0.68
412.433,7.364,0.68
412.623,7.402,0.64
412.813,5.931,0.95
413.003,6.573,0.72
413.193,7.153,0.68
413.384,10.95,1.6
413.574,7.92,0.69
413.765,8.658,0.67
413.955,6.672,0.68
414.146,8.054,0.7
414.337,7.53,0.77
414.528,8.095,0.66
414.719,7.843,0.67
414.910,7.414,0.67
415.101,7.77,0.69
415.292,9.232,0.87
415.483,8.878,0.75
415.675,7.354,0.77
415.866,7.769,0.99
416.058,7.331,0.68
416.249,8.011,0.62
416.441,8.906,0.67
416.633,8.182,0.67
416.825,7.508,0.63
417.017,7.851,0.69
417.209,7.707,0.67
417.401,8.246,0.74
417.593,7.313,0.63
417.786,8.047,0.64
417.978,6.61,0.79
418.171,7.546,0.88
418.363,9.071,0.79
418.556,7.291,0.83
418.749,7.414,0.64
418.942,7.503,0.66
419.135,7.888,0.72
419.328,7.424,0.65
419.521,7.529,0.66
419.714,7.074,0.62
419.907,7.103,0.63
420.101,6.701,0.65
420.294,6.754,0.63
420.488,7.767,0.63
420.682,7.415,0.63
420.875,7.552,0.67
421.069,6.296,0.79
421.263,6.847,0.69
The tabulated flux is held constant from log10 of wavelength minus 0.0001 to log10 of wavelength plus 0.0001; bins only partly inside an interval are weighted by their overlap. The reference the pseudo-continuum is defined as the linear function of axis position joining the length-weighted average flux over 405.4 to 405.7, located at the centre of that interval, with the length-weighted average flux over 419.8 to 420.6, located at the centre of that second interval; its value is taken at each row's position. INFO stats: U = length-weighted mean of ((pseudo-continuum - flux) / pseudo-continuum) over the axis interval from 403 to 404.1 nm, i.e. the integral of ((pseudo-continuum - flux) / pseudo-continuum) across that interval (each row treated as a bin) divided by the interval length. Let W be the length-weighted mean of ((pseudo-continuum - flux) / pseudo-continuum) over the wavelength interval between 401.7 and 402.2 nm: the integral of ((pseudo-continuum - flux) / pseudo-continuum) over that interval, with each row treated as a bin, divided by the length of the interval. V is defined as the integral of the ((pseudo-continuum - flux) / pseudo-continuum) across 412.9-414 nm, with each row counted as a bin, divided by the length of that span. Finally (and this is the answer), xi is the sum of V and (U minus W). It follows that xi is 0.00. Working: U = -0.01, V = -0.092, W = -0.10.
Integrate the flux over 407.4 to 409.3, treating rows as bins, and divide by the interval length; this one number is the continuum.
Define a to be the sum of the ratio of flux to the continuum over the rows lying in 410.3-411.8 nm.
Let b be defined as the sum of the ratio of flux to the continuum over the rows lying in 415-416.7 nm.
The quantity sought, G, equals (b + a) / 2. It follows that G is 8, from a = 7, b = 8.8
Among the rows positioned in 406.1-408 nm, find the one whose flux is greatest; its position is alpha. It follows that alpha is 407.149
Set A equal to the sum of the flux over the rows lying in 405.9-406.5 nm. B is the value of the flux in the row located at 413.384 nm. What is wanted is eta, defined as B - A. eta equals -13.8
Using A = 24.8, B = 10.95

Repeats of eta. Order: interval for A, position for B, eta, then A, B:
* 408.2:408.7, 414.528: -19.1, 27.2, 8.095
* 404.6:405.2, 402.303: -14.2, 21.5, 7.291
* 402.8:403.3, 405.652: -12.3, 20.6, 8.336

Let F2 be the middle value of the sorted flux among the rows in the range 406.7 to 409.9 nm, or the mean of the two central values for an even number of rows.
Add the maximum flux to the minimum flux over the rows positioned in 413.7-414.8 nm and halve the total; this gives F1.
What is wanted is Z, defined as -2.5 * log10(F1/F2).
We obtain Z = 0.091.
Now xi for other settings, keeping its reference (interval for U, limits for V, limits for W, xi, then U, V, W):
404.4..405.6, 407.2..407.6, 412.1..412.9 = 0.16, 0.01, 0.195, 0.04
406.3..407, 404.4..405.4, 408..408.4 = 0.07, -0.03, 0.007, -0.09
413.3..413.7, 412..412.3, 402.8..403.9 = -0.26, -0.27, -0.004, -0.01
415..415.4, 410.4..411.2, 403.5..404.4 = -0.05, -0.17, 0.011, -0.11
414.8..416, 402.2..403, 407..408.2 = -0.13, -0.11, 0.019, 0.04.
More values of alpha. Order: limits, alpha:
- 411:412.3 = 411.295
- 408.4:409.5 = 409.217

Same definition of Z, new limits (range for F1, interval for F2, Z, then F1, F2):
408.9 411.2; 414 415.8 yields -0.019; 8.0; 7.8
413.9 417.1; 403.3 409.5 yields 0.033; 8.0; 8.2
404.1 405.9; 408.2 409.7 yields -0.028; 8.8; 8.6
